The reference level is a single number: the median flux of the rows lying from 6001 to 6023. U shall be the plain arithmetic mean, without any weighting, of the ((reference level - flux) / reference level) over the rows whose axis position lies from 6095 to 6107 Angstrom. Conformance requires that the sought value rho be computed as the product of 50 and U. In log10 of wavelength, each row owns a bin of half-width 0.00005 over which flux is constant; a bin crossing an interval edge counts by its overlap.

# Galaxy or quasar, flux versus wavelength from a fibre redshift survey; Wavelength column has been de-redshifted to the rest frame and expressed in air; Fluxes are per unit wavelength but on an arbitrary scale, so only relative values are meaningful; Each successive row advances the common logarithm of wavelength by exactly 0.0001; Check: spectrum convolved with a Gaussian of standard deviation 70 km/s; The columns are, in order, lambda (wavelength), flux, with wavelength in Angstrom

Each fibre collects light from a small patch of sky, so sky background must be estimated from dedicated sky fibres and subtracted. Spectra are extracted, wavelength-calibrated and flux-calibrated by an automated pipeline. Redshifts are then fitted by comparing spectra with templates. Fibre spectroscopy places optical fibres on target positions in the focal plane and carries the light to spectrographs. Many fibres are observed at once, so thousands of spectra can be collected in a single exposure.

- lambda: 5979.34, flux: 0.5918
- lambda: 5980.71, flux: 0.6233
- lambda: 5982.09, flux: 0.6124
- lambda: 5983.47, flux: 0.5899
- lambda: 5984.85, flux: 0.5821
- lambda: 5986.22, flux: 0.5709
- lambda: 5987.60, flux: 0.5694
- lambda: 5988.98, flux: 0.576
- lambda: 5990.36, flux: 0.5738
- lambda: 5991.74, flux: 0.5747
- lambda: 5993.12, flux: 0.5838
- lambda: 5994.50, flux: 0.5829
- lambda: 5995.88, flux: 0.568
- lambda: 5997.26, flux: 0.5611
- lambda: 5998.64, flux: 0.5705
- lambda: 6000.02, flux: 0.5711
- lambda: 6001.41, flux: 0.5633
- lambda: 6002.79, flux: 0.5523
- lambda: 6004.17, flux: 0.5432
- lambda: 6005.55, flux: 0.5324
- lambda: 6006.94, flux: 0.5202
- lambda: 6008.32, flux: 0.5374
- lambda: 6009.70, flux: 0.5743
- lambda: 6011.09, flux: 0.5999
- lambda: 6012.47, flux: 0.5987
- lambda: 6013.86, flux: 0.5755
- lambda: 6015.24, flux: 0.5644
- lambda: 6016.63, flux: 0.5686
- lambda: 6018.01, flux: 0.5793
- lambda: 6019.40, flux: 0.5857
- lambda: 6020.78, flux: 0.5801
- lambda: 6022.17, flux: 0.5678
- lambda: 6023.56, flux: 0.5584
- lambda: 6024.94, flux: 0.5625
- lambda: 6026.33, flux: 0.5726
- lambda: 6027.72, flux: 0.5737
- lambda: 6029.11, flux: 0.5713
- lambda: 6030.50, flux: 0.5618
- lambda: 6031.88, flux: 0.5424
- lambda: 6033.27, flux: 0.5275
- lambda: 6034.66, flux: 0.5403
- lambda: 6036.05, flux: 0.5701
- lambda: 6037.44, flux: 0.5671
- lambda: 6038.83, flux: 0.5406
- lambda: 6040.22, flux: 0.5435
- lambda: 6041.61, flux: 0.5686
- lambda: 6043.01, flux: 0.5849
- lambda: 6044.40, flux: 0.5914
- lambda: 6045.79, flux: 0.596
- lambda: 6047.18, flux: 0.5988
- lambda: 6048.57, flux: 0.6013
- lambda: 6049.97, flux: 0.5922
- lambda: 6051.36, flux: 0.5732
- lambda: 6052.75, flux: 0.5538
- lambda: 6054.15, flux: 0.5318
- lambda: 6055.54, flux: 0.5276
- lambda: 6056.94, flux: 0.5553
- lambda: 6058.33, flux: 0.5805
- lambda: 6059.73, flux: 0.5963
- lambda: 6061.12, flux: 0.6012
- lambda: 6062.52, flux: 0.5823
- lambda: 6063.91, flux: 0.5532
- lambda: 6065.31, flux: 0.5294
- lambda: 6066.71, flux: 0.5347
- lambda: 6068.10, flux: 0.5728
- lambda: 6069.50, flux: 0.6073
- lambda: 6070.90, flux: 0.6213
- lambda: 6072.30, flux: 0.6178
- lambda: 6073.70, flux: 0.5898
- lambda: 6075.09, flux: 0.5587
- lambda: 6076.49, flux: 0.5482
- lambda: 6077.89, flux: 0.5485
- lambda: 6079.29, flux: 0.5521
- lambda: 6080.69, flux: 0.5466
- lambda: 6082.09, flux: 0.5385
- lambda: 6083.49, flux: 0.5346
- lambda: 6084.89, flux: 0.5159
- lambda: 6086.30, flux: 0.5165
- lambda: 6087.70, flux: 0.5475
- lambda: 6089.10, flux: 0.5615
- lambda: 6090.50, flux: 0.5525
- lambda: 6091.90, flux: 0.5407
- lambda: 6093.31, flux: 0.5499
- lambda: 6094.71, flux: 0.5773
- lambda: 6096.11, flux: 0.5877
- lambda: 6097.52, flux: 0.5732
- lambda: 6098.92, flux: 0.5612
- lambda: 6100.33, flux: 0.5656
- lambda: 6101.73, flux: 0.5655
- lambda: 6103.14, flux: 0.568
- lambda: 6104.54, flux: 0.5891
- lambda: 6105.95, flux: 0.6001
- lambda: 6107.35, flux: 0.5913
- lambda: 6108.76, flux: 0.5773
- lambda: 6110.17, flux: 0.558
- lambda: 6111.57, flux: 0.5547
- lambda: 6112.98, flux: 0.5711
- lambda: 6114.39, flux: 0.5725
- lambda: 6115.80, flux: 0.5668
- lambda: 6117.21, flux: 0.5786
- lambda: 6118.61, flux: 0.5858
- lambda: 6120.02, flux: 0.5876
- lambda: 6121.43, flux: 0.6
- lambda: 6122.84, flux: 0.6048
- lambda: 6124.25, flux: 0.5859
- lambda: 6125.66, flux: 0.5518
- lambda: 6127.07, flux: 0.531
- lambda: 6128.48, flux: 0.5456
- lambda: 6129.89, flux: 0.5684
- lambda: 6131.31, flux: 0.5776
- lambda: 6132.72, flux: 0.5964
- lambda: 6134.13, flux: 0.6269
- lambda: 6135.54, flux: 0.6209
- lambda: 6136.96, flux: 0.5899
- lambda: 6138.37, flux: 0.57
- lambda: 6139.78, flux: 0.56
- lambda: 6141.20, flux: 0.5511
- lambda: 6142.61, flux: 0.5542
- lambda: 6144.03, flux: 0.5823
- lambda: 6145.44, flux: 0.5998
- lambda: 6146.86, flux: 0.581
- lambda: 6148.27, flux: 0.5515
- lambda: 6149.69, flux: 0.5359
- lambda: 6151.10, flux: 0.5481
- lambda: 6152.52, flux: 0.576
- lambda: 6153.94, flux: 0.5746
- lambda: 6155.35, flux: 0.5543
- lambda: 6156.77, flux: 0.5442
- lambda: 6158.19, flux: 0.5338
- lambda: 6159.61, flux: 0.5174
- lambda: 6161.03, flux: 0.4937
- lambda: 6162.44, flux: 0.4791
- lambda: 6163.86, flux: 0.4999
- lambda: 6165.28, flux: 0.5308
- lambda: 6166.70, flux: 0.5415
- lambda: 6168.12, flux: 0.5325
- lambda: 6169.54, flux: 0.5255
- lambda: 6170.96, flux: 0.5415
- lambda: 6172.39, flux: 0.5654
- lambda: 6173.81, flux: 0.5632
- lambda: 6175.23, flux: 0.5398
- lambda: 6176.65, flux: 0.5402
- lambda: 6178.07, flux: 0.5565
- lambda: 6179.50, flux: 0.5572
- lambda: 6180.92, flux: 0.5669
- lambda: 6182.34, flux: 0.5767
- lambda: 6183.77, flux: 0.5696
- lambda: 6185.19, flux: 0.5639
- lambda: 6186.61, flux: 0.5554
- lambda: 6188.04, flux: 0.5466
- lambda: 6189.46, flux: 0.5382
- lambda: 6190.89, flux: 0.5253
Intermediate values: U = -0.01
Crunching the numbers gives -0.7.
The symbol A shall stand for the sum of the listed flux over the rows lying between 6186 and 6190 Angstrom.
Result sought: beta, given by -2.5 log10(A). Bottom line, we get -0.54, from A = 1.64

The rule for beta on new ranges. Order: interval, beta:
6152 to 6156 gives -0.58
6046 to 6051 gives -0.63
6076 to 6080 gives -0.54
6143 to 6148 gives -0.62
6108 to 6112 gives -0.57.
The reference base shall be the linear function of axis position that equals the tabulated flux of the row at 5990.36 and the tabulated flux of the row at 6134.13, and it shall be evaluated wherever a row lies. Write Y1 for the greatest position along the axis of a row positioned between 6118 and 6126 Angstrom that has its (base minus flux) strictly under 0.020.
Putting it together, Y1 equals 6122.84 Angstrom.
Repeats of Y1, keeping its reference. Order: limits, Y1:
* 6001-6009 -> 6001.41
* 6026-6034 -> 6029.11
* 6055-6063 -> 6062.52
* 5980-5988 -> 5987.60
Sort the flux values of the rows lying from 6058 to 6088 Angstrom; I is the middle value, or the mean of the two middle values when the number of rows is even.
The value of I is 0.553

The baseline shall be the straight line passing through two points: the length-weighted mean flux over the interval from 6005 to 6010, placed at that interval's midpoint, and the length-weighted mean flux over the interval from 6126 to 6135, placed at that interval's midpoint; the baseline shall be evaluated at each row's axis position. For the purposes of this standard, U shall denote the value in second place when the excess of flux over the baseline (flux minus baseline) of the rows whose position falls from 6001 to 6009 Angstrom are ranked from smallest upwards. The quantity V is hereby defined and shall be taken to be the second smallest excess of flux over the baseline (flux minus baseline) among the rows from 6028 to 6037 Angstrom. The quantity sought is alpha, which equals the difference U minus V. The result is 0.001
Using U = -0.01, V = -0.006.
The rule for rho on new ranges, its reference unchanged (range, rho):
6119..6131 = -0.3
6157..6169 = 4.6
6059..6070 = -0.3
